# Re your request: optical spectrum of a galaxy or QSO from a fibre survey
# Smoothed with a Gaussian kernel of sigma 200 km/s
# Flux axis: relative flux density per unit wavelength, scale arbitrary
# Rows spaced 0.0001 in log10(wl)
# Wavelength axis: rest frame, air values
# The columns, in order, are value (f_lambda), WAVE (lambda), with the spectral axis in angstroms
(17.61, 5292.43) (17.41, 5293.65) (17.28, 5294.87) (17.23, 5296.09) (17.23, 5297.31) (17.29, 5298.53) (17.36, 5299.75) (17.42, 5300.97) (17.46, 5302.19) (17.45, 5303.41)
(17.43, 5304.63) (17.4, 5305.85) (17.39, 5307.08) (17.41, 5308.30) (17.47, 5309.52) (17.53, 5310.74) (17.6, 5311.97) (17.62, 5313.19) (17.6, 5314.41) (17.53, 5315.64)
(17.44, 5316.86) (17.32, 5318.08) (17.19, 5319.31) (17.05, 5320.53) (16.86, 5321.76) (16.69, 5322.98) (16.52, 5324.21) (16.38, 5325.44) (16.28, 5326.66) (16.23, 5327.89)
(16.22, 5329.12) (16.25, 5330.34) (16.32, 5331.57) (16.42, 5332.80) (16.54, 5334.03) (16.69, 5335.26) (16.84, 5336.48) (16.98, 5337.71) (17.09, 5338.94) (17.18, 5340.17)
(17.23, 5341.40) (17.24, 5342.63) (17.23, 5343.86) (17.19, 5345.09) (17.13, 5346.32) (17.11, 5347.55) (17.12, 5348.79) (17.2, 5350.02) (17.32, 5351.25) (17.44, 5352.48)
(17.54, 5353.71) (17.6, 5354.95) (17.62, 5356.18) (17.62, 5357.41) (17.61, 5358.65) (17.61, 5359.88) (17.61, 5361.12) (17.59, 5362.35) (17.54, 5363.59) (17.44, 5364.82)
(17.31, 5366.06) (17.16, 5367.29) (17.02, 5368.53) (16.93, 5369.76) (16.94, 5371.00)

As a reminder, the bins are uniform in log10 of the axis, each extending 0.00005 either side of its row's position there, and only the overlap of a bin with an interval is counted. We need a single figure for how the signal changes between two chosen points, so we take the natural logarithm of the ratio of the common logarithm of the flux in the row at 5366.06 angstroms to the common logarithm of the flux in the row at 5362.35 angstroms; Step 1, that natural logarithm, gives -0.006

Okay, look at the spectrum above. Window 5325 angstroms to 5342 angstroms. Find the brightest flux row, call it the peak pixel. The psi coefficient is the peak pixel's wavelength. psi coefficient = 5341.40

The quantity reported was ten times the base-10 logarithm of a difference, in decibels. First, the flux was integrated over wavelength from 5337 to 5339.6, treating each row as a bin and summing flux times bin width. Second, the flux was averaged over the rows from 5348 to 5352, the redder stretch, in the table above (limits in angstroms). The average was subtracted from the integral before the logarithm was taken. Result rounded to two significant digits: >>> 14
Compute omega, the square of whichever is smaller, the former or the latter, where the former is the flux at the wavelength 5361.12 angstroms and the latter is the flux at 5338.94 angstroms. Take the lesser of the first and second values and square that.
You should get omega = 292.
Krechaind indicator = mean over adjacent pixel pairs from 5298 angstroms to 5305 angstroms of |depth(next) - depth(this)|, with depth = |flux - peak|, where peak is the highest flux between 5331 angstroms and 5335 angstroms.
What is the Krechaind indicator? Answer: 0.040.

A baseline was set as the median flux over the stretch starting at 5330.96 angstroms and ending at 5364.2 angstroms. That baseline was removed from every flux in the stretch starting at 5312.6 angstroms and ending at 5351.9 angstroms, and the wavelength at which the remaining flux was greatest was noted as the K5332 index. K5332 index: 5313.19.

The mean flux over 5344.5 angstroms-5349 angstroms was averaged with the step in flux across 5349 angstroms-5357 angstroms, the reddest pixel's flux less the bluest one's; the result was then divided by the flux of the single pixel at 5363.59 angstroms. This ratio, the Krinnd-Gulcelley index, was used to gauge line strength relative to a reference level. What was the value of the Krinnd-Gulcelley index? 0.500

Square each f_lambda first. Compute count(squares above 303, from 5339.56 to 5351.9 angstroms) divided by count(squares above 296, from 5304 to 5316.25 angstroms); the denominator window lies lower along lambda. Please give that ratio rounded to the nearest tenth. 0.0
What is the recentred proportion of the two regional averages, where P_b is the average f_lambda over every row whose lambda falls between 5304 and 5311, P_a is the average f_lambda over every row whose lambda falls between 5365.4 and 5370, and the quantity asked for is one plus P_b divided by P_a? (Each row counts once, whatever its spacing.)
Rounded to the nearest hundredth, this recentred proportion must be 2.02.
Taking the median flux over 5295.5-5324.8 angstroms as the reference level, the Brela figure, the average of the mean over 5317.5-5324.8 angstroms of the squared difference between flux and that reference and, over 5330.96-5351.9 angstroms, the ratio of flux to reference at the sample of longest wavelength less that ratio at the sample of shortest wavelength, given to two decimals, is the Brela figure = 0.18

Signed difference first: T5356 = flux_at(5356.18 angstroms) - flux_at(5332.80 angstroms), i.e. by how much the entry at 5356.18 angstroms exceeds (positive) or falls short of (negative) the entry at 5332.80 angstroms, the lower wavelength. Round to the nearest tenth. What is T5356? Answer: 1.2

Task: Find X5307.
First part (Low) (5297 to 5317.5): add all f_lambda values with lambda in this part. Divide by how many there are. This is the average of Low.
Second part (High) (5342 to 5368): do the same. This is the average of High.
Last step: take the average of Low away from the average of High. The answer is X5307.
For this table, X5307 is -0.1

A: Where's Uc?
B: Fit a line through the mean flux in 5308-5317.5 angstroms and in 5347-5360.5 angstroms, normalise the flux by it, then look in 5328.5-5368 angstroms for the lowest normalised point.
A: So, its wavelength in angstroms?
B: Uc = 5329.12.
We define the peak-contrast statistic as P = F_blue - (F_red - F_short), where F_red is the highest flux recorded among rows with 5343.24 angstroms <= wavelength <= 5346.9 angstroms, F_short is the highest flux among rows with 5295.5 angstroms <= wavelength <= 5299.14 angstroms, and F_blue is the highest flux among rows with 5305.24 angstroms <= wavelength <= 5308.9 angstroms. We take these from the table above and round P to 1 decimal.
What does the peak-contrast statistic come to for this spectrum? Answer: 17.5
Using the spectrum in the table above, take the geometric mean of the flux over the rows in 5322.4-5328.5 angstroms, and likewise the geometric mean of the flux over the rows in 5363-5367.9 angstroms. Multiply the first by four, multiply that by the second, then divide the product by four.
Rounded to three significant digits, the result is 285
